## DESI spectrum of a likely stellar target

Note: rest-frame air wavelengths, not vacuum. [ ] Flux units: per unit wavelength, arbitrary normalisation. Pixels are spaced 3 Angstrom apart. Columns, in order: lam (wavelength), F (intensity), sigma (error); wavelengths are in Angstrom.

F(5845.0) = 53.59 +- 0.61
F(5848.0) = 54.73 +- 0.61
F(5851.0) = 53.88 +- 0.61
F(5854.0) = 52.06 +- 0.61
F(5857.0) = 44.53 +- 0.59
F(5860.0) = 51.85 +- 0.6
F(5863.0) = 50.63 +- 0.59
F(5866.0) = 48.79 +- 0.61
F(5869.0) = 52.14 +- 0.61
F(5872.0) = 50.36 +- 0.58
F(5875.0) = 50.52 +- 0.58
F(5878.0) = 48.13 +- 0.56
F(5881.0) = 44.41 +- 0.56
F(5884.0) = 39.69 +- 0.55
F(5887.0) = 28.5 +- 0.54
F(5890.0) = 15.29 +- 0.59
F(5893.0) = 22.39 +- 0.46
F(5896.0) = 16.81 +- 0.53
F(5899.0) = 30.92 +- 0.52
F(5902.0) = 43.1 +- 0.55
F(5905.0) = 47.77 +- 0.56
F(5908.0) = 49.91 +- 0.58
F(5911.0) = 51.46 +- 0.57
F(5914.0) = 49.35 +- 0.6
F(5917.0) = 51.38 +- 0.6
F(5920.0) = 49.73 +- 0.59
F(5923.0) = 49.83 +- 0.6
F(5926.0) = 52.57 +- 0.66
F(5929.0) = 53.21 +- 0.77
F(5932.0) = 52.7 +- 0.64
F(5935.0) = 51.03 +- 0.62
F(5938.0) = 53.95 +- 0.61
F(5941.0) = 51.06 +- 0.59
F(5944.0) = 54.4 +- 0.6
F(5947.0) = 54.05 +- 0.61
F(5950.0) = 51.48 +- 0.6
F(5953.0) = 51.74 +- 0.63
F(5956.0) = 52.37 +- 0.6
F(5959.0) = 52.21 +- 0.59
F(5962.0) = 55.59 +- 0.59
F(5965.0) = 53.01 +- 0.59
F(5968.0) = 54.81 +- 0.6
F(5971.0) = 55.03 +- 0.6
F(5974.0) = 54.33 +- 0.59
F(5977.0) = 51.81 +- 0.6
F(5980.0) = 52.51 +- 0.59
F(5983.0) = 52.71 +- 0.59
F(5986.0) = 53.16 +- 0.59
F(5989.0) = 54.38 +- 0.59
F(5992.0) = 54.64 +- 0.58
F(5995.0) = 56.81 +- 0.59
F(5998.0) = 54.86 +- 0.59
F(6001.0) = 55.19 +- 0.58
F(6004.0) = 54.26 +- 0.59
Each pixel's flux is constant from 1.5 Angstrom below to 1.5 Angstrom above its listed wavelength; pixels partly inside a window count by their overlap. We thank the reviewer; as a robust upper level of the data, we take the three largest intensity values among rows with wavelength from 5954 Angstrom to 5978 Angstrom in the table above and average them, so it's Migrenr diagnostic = 55.1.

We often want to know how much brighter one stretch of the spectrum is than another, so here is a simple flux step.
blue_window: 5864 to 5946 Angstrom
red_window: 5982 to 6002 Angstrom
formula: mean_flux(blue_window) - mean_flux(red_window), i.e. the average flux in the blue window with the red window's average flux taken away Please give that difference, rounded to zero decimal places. -10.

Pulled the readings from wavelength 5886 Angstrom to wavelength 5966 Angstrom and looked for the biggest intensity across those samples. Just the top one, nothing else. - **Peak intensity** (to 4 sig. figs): 55.59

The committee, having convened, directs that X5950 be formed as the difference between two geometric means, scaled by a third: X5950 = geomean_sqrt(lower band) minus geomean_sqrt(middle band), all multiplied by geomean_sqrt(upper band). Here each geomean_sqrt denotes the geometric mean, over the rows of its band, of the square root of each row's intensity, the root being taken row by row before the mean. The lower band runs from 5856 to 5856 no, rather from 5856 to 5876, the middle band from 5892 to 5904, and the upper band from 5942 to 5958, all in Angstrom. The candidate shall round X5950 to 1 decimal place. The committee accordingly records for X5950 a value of 13.8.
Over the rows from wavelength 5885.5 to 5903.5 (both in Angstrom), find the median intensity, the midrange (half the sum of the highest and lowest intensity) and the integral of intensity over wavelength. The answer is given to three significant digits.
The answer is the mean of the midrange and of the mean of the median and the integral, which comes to 139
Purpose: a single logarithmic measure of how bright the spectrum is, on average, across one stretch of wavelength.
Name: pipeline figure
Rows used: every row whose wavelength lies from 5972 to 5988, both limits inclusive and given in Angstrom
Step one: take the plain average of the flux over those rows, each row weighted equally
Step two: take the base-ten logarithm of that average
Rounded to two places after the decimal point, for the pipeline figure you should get 1.72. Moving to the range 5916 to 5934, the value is 1.71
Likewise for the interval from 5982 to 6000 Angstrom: 1.74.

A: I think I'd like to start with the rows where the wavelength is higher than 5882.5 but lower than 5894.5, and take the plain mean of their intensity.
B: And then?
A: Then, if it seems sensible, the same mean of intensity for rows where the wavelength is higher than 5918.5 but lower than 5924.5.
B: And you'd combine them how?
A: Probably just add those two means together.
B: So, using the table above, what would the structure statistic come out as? 76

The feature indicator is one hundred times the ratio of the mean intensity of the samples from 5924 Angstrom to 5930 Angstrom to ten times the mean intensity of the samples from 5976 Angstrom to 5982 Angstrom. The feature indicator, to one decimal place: 10.1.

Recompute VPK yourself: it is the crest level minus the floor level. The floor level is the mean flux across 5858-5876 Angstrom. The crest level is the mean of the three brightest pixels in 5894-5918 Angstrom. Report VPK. 0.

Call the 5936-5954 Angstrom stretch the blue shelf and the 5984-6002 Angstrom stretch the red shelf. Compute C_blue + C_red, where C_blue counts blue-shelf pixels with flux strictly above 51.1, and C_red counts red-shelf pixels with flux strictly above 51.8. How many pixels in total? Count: 11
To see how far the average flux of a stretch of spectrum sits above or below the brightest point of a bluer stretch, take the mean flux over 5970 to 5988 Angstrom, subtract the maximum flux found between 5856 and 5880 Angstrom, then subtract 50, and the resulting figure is -48.9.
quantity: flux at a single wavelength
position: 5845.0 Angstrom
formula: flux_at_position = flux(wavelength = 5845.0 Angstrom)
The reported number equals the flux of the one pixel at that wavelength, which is 53.59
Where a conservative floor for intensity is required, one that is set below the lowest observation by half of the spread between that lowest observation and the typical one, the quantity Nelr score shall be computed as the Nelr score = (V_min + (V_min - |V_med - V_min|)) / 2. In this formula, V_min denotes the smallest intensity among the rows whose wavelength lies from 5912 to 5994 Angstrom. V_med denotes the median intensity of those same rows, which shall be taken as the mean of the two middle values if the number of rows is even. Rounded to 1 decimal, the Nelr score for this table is 47.7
